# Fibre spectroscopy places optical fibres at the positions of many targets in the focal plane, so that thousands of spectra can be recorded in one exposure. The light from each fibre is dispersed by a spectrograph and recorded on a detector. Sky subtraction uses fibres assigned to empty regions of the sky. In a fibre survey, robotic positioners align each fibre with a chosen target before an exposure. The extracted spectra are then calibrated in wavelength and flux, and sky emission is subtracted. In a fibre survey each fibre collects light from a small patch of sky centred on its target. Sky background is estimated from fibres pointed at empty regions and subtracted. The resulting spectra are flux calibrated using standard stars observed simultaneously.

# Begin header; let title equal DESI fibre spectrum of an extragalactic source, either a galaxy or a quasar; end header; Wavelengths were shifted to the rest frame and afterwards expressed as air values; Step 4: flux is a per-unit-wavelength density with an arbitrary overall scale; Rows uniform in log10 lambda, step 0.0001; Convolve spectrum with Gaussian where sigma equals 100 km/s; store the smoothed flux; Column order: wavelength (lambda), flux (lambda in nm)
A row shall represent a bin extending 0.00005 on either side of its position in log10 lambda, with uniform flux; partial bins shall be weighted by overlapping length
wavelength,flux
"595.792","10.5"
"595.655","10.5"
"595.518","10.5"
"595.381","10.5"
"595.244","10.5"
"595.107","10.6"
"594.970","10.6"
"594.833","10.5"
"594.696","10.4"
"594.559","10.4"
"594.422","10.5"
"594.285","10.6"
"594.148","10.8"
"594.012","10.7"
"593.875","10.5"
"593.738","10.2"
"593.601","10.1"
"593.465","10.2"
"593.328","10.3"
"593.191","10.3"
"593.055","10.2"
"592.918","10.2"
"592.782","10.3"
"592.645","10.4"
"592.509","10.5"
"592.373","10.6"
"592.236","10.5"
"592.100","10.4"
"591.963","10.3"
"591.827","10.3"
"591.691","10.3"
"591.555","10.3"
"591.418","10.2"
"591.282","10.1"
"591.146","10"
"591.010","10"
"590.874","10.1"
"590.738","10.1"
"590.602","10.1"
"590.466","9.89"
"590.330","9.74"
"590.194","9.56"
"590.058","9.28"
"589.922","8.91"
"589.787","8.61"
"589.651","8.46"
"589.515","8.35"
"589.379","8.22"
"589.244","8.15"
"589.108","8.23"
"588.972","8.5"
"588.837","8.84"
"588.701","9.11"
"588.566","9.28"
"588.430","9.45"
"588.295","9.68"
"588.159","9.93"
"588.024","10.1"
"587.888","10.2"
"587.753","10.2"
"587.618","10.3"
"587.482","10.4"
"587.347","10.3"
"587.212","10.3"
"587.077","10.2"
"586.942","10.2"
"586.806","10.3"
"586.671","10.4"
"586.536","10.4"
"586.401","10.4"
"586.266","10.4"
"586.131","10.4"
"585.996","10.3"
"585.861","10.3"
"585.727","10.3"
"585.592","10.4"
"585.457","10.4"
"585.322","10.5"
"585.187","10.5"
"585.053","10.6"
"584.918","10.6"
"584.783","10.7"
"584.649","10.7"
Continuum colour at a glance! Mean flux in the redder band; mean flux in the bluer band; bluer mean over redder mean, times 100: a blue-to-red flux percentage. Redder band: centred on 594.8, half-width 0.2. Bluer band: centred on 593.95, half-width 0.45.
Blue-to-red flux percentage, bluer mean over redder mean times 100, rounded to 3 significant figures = 100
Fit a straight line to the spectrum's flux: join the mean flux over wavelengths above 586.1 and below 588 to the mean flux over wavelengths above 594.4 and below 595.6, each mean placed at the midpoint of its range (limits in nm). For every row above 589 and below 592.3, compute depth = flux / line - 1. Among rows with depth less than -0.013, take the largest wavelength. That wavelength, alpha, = 591.418 nm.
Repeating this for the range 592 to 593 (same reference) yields 592.918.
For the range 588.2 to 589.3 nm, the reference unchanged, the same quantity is 589.244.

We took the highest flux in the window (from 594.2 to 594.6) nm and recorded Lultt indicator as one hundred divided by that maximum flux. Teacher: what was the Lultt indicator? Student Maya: 9.4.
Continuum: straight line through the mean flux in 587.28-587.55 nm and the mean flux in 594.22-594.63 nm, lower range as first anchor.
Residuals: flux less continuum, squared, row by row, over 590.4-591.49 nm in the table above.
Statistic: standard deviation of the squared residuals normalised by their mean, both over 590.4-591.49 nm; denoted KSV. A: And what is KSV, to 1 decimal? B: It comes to 0.5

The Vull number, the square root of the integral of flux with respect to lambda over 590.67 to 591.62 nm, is 3.10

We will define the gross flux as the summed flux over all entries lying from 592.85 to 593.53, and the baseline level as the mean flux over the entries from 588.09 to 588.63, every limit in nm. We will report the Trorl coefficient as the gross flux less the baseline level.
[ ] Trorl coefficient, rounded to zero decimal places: 42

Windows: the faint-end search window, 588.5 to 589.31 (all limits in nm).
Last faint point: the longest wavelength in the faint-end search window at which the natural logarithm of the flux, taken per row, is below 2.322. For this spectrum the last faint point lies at 589.244 nm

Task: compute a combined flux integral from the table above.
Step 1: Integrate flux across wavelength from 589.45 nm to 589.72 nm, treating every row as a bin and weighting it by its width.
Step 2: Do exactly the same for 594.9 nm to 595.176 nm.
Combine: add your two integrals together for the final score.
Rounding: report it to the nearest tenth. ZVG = 5.2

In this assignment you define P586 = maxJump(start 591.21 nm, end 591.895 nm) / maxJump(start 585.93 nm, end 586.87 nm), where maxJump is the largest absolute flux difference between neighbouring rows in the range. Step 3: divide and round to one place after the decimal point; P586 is 1.0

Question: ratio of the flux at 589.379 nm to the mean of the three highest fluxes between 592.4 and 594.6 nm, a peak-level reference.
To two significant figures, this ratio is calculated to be 0.77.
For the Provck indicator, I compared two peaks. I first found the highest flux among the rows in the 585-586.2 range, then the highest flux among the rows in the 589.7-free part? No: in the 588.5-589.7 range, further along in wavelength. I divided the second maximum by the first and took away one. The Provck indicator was -0.12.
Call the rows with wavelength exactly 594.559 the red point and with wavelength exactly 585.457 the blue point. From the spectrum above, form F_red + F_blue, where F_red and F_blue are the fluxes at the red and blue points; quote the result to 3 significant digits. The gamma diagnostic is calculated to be 20.8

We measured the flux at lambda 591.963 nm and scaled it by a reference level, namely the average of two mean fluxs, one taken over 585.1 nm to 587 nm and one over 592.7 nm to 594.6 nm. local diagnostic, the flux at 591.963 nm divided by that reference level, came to 0.993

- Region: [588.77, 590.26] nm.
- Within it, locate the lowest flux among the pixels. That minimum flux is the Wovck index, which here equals 8.15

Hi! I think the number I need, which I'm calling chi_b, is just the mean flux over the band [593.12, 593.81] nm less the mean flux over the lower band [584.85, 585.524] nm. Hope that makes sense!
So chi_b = -0.3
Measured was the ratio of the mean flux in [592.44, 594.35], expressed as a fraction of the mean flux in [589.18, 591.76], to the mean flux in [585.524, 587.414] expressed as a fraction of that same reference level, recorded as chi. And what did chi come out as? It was 1.00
